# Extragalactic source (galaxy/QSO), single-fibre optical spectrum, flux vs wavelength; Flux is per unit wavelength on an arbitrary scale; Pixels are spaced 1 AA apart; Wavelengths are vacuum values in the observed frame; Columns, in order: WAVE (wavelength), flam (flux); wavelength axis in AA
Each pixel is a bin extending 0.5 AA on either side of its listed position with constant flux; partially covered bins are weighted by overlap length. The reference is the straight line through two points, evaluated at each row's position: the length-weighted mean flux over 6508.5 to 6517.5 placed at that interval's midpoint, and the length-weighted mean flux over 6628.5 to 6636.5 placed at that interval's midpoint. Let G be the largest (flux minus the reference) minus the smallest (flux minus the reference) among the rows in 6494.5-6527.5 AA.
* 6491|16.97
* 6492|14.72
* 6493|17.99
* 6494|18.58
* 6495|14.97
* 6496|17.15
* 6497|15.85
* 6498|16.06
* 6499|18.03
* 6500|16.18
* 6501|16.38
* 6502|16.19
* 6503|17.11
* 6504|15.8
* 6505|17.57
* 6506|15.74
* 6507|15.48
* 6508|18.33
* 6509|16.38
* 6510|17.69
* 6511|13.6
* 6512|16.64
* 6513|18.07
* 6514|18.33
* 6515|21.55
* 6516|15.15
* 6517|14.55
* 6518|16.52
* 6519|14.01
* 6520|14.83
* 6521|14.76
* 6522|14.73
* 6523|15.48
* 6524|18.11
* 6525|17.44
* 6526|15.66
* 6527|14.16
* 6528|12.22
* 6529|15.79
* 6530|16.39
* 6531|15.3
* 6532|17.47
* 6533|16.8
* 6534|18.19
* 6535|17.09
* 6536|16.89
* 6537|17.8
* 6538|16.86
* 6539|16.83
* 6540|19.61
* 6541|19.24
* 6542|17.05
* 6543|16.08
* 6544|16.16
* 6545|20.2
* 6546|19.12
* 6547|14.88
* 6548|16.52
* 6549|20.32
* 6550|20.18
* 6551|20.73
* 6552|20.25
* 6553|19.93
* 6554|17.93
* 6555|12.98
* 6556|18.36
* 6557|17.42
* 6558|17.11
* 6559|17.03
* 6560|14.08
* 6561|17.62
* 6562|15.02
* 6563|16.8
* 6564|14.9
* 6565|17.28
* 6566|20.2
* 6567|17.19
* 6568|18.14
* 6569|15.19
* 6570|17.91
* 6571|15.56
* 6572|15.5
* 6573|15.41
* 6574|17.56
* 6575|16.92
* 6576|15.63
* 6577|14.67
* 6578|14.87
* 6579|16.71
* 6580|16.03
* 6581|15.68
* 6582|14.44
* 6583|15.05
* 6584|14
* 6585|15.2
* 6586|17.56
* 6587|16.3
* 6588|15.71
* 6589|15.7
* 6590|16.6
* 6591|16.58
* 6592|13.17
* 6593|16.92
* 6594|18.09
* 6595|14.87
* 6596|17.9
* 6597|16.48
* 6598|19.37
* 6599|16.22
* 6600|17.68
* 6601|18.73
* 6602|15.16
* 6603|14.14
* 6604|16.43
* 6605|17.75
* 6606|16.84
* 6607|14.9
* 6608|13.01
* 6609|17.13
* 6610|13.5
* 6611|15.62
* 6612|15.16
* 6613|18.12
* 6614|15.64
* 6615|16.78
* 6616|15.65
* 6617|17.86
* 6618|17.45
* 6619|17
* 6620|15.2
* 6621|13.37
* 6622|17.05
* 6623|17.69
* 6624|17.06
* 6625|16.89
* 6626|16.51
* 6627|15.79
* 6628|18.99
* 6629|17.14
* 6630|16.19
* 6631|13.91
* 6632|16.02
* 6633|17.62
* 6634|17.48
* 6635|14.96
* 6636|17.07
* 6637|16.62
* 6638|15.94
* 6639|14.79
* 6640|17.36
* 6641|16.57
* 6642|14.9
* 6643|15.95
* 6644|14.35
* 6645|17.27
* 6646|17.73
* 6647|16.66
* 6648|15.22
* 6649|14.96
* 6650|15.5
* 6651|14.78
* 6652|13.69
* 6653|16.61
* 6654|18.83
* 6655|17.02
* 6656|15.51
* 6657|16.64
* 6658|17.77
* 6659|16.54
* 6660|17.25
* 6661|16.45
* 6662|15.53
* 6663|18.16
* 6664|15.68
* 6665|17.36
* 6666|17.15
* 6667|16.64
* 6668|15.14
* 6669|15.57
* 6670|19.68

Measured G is 8.0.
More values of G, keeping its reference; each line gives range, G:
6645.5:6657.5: 5.1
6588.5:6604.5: 6.2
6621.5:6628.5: 3.2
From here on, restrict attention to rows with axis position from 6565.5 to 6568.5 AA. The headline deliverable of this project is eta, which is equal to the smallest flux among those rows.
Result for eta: 17.19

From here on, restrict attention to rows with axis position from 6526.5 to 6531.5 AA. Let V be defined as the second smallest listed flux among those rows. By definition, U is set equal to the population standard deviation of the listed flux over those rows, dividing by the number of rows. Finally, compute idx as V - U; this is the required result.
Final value 12.7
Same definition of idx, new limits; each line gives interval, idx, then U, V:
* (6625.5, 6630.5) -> 15.1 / 1.1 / 16.19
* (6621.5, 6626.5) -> 16.5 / 0.4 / 16.89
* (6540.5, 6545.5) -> 14.5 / 1.7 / 16.16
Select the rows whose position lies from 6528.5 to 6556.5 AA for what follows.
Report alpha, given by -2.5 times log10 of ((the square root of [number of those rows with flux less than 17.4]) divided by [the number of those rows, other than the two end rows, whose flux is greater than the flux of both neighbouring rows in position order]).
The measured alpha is 0.83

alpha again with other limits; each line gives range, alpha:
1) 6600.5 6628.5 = 0.46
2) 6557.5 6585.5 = 0.56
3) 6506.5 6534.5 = 0.66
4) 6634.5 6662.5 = 0.51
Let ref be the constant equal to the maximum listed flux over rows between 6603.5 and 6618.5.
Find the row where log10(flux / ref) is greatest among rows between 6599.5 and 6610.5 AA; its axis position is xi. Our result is 6601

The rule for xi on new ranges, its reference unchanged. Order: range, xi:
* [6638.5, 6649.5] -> 6646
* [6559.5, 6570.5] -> 6566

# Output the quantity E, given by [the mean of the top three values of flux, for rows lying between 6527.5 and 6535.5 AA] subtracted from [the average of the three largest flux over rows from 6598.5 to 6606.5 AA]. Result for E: 0.47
